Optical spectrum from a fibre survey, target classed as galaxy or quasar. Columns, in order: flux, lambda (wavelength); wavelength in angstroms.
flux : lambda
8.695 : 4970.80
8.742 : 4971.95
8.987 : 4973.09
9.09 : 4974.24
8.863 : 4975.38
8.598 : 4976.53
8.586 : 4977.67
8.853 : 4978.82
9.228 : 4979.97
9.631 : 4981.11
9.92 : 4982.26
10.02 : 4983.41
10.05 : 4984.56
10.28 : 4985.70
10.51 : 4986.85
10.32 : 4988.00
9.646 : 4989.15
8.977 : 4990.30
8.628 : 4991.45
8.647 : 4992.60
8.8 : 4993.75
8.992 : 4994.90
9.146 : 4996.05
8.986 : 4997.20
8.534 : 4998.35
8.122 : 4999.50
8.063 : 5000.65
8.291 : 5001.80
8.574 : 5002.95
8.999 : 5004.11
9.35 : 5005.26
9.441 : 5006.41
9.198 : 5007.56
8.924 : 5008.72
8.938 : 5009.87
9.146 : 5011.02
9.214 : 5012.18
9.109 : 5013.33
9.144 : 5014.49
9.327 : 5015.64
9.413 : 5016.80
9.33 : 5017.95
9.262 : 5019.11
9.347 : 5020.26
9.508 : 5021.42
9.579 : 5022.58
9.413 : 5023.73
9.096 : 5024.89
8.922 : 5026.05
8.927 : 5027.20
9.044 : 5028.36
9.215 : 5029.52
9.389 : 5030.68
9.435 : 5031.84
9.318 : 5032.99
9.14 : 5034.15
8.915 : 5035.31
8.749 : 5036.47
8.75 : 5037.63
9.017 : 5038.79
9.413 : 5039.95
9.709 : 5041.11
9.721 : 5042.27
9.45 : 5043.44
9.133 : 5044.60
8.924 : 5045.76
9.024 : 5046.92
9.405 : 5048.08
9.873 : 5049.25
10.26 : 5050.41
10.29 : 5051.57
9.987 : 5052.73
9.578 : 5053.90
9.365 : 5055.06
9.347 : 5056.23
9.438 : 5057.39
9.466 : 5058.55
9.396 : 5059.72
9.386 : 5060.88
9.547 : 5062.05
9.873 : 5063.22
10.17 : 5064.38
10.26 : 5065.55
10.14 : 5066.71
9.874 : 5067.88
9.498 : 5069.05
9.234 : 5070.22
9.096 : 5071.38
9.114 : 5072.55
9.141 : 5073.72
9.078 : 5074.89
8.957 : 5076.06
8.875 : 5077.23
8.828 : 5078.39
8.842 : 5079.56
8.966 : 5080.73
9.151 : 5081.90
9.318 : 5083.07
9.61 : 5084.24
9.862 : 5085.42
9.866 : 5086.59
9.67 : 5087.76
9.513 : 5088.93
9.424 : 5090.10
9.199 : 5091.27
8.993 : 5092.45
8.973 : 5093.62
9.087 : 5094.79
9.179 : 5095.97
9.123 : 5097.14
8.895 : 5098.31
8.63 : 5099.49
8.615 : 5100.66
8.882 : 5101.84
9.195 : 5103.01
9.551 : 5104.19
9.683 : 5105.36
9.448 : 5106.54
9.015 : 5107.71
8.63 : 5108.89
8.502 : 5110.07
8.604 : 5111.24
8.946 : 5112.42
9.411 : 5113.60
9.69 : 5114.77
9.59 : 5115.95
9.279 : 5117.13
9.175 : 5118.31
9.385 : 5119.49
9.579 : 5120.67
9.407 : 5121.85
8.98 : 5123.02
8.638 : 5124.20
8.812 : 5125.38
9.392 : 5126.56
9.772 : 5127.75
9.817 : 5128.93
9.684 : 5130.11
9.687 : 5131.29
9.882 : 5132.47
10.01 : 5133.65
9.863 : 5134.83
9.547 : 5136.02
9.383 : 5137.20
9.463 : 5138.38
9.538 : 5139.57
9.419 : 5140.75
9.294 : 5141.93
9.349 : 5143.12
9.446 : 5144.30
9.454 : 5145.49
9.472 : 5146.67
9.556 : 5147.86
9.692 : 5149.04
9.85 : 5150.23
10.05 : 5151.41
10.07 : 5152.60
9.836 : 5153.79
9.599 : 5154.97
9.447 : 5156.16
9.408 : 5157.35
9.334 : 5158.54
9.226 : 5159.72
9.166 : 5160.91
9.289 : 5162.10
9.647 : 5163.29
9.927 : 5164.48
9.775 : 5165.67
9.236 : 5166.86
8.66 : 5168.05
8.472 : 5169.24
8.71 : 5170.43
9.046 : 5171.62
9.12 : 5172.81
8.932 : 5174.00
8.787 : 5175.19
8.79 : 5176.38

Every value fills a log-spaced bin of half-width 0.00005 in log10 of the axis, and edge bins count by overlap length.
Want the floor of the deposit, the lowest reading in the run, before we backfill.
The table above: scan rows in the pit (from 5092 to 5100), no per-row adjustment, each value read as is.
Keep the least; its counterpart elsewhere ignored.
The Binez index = 8.63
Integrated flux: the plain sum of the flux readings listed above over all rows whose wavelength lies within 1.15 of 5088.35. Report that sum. 19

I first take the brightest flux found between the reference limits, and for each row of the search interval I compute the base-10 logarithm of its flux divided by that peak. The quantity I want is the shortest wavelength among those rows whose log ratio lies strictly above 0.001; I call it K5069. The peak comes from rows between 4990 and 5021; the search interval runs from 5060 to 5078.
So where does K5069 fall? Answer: 5062.05 angstroms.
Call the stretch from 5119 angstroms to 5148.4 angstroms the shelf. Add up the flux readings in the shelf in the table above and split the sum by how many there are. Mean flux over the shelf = 9.47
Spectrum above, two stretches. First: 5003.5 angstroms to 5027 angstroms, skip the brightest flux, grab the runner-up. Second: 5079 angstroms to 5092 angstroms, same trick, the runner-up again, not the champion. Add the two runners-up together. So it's 19.4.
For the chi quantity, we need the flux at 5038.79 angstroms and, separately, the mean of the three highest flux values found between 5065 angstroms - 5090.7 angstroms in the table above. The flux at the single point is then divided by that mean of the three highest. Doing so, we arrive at 0.89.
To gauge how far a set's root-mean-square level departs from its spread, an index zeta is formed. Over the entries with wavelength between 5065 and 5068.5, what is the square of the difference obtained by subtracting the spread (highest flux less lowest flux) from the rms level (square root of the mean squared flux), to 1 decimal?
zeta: 94.2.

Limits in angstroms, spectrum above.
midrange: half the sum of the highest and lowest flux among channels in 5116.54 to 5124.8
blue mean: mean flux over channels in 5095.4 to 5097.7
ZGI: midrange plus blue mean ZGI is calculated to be 18.3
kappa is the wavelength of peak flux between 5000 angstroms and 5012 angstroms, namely 5006.41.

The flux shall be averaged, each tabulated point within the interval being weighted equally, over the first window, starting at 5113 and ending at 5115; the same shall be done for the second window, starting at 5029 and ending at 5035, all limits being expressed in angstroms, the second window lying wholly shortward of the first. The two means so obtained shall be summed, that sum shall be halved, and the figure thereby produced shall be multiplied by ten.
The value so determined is 94.2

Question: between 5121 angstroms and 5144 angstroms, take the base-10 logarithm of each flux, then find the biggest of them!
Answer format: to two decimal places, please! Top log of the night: 1.00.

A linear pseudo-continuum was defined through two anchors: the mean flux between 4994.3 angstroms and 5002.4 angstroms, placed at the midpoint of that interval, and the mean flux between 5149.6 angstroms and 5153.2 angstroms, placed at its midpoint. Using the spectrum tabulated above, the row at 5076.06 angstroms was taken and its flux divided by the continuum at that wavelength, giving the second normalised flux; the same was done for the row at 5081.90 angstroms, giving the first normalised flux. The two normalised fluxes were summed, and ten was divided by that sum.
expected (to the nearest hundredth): 5.15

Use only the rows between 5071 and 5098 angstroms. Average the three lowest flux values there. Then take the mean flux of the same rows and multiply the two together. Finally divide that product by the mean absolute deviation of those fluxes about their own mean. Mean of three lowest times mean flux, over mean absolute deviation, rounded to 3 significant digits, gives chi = 337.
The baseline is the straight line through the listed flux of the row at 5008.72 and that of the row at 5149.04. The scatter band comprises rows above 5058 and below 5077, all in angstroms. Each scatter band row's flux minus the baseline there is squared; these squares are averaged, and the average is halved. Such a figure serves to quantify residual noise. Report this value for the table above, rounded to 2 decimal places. 0.13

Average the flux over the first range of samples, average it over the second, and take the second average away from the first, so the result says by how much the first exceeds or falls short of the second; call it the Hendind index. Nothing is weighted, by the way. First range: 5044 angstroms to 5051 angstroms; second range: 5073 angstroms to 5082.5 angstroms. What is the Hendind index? 0.46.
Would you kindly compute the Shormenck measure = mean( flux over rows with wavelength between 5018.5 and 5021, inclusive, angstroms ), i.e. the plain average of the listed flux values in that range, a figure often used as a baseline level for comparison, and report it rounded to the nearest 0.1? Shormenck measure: 9.3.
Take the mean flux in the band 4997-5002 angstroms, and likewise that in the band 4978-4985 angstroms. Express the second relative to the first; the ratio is 1.14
